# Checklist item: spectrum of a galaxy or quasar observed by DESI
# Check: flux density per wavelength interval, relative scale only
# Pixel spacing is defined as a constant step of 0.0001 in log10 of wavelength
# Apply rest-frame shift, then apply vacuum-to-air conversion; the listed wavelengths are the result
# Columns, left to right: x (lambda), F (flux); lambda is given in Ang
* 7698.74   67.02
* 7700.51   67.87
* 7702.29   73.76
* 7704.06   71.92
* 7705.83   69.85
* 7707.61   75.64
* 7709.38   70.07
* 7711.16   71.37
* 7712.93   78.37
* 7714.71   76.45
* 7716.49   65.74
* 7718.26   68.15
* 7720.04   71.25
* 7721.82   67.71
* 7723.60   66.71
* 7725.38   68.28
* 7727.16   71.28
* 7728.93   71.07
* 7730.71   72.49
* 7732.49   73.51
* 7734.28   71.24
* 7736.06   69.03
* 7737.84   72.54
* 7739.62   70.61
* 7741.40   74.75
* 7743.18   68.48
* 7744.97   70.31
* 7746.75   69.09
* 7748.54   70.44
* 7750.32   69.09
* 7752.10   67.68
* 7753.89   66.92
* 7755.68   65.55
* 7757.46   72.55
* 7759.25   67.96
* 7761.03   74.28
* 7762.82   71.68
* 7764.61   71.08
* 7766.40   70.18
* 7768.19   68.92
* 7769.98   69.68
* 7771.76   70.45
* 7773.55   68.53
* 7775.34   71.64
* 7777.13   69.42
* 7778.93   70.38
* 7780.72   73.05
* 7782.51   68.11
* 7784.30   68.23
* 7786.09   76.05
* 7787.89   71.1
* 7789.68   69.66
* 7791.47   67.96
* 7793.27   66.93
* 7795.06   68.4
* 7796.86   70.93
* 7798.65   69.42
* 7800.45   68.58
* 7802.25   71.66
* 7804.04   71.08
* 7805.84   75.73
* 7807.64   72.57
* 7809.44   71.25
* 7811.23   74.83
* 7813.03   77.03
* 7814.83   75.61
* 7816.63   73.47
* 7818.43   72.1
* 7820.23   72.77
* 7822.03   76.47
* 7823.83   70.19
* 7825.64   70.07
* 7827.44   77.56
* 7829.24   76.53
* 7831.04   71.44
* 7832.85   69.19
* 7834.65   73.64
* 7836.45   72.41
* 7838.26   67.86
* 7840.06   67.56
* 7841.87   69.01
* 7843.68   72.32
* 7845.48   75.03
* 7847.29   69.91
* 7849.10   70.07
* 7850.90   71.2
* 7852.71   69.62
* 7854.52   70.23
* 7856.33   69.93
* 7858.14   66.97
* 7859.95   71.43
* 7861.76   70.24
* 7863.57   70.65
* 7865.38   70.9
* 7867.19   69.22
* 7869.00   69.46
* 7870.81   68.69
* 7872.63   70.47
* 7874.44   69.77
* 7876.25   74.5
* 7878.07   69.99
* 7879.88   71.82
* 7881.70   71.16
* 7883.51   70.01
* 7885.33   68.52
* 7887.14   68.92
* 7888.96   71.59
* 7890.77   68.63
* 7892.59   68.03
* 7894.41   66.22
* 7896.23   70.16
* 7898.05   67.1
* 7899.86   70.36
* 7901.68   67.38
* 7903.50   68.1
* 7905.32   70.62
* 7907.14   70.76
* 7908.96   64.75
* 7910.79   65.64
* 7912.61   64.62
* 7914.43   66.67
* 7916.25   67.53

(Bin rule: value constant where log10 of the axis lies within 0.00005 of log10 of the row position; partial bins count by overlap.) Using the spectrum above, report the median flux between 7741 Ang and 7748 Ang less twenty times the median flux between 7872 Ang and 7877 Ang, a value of -1340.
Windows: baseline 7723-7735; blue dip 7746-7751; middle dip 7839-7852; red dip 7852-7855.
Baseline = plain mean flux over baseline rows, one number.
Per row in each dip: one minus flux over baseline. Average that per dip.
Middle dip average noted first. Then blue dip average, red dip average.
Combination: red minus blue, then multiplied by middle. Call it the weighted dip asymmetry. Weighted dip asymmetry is 0.0000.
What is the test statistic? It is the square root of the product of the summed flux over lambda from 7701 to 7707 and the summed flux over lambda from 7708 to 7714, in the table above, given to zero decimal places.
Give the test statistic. 218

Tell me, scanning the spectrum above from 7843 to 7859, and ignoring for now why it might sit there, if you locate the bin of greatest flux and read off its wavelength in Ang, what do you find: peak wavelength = 7845.48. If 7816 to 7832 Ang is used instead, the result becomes 7827.44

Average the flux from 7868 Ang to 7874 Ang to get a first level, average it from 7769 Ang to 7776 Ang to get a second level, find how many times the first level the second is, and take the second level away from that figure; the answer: -69.1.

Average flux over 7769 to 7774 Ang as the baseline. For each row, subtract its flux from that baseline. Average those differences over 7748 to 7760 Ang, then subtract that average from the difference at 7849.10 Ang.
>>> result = -1.5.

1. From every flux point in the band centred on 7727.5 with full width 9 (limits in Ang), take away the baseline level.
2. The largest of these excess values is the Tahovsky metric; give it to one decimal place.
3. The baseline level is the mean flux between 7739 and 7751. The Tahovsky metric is 2.1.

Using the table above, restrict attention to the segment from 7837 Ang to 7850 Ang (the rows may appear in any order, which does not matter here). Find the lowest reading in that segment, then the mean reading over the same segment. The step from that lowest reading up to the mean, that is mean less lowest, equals 2.7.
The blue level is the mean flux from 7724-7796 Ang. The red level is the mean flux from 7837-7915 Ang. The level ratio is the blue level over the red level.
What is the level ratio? 1.01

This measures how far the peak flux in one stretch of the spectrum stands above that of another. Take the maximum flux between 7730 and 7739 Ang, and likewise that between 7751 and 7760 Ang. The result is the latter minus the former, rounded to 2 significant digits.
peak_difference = -0.96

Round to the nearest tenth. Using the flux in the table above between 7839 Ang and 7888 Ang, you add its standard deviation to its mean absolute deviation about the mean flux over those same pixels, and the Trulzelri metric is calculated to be 3.0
